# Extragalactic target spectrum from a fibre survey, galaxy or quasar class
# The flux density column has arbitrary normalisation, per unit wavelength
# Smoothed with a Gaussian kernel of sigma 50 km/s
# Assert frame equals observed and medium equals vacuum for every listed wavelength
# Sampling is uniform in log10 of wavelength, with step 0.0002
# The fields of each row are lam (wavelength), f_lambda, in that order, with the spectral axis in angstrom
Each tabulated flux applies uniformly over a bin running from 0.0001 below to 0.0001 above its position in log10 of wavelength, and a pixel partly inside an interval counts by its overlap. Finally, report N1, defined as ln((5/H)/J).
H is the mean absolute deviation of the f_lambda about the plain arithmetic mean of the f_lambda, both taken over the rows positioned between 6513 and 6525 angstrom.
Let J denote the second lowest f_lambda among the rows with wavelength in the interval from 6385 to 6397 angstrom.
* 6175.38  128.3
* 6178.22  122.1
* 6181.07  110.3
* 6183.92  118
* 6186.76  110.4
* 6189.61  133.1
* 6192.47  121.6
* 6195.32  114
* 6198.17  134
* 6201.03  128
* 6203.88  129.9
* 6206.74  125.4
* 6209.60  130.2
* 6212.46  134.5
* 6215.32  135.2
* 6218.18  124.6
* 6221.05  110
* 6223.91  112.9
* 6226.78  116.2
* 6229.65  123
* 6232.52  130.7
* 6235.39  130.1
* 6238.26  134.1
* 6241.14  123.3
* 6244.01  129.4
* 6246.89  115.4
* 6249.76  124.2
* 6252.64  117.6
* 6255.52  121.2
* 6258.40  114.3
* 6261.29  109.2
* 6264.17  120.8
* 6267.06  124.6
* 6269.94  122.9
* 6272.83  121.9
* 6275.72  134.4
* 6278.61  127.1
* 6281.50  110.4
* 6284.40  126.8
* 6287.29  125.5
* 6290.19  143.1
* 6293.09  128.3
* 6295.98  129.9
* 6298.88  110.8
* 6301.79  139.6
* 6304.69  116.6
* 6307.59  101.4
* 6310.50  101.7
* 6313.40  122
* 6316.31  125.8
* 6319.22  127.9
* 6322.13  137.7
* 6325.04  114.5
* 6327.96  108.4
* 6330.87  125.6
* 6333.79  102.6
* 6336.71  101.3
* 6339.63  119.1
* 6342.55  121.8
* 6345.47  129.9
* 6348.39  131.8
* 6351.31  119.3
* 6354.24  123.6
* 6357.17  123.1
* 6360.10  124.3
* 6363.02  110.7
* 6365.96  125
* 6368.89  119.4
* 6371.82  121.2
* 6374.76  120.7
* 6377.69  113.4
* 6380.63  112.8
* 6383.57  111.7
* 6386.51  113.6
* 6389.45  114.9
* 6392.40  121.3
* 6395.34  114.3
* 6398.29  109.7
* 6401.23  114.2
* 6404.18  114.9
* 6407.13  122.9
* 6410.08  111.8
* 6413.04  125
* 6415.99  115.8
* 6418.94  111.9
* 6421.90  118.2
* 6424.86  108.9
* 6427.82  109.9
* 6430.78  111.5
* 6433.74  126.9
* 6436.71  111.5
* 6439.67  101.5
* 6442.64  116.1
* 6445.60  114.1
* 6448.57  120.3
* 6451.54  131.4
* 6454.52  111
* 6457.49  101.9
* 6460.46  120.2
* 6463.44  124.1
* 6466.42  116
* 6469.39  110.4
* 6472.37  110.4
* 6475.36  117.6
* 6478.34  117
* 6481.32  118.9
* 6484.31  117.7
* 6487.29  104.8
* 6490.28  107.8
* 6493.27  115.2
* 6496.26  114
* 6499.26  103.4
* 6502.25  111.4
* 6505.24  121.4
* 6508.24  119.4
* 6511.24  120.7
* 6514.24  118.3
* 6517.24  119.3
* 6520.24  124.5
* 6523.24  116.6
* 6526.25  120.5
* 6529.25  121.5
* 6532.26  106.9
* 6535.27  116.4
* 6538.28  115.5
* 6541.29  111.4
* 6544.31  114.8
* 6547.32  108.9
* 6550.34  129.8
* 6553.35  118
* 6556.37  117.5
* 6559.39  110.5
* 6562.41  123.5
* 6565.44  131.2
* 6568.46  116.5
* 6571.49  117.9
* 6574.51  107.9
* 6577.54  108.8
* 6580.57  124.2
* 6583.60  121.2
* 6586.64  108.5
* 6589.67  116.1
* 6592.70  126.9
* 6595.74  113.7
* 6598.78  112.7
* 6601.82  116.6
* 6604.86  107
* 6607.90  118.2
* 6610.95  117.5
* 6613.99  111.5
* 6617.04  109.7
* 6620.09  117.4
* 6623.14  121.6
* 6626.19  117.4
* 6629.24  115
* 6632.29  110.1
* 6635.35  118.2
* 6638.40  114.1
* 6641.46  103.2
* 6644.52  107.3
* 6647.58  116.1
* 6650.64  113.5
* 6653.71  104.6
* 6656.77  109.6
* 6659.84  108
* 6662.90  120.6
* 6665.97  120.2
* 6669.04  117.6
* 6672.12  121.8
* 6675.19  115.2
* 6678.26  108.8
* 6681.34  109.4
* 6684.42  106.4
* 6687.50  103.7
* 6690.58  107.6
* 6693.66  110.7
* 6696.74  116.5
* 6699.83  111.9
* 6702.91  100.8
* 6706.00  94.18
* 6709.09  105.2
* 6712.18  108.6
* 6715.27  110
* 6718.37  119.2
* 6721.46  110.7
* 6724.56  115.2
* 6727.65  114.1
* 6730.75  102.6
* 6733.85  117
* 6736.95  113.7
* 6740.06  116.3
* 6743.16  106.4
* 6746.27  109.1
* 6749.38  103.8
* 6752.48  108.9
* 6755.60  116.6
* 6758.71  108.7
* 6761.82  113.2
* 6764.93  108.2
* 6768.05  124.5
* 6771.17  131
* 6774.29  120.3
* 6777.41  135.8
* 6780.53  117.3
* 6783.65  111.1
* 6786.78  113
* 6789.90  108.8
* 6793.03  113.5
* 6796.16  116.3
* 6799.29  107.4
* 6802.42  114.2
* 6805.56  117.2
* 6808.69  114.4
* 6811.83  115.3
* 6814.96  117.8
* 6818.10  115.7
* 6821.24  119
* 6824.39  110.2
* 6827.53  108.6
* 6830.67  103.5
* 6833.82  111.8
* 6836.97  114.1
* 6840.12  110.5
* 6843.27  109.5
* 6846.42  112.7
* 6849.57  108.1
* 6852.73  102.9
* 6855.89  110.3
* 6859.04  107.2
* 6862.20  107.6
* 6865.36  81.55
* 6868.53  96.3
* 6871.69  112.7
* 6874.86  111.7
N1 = -4.0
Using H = 2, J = 114.3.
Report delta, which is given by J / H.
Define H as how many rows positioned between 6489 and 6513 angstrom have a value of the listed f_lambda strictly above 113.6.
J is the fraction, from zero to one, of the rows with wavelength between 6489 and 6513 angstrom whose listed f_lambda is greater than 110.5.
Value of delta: 0.15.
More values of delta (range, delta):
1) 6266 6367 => 0.03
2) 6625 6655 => 0.12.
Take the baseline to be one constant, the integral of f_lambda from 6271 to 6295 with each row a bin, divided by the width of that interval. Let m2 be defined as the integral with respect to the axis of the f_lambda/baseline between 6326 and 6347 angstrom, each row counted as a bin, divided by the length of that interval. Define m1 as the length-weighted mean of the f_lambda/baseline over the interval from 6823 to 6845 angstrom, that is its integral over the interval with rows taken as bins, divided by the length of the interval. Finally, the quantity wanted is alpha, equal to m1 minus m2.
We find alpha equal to -0.045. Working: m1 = 0.86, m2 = 0.908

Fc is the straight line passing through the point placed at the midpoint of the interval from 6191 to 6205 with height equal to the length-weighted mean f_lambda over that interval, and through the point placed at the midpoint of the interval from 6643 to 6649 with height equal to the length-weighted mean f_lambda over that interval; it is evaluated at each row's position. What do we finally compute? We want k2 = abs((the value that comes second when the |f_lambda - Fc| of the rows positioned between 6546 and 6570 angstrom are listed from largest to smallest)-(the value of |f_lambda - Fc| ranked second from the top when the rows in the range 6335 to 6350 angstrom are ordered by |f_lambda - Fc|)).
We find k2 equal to 4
